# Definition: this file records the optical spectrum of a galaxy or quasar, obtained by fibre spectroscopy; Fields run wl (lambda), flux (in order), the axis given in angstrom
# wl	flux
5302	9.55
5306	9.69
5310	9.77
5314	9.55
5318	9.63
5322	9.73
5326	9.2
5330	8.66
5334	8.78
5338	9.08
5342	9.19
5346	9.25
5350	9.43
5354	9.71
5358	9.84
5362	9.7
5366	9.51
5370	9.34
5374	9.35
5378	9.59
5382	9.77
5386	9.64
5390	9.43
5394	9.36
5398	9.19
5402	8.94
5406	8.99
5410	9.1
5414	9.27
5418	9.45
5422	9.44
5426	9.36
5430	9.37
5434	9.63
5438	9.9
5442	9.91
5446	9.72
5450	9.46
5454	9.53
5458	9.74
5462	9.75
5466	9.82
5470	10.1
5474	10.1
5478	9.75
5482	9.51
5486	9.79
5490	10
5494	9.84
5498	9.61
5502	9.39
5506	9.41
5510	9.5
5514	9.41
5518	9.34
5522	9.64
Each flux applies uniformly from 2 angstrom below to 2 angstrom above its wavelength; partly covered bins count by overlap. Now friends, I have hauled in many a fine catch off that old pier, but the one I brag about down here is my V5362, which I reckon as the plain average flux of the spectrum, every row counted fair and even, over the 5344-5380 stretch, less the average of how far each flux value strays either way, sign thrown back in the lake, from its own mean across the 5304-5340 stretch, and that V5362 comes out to 9.16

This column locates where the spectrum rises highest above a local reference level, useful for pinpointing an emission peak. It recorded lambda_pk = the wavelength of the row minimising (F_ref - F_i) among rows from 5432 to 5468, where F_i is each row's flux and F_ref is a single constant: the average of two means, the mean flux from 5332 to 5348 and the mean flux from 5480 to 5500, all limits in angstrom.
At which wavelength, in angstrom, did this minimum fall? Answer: 5442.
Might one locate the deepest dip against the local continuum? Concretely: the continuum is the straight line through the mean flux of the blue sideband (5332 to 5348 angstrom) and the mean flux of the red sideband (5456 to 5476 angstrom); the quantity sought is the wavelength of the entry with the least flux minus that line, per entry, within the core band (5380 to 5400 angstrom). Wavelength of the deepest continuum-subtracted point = 5398 angstrom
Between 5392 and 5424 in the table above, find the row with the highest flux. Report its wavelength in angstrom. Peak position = 5418 angstrom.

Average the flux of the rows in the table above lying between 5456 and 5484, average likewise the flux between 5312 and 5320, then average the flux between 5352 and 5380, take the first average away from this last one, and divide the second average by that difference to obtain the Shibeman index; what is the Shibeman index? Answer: -39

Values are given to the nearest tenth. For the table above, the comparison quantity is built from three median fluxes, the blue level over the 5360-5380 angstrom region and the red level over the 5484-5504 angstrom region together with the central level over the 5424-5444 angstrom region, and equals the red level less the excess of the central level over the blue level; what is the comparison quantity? 9.7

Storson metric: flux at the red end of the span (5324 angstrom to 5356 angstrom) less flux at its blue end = 0.51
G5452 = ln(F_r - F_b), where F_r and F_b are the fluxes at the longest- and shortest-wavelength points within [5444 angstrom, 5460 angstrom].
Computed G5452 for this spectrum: -3.9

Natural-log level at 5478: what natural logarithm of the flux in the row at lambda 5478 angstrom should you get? 2.28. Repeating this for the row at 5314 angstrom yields 2.26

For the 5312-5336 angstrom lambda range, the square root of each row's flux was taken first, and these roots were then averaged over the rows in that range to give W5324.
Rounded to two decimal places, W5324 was 3.04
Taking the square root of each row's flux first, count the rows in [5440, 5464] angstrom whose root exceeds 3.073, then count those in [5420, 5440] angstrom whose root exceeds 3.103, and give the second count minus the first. -4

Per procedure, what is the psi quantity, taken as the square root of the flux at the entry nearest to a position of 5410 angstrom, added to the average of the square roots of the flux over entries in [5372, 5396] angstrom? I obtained 6.10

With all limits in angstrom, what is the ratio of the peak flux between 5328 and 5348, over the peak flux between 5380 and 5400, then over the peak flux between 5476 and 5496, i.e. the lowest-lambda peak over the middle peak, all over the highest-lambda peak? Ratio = 0.095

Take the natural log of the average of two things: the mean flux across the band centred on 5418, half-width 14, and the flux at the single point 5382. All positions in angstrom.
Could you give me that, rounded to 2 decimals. 2.25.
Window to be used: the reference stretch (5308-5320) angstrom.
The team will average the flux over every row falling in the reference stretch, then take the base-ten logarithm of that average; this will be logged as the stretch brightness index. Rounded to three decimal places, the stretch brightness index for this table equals 0.985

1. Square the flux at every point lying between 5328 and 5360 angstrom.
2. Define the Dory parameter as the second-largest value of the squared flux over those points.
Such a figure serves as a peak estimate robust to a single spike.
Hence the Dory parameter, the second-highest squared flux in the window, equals 94.3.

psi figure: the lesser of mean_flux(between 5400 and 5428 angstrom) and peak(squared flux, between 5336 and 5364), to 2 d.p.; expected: 9.22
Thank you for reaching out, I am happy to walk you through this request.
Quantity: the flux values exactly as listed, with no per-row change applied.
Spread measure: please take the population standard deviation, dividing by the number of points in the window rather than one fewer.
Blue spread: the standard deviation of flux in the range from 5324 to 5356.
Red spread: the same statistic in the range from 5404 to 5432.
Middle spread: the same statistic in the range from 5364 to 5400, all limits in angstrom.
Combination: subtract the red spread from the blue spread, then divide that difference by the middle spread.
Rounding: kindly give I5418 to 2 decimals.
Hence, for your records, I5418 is 0.89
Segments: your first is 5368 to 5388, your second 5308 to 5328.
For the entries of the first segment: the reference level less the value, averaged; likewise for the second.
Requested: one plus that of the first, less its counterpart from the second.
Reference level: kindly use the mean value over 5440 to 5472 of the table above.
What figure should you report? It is 1.0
